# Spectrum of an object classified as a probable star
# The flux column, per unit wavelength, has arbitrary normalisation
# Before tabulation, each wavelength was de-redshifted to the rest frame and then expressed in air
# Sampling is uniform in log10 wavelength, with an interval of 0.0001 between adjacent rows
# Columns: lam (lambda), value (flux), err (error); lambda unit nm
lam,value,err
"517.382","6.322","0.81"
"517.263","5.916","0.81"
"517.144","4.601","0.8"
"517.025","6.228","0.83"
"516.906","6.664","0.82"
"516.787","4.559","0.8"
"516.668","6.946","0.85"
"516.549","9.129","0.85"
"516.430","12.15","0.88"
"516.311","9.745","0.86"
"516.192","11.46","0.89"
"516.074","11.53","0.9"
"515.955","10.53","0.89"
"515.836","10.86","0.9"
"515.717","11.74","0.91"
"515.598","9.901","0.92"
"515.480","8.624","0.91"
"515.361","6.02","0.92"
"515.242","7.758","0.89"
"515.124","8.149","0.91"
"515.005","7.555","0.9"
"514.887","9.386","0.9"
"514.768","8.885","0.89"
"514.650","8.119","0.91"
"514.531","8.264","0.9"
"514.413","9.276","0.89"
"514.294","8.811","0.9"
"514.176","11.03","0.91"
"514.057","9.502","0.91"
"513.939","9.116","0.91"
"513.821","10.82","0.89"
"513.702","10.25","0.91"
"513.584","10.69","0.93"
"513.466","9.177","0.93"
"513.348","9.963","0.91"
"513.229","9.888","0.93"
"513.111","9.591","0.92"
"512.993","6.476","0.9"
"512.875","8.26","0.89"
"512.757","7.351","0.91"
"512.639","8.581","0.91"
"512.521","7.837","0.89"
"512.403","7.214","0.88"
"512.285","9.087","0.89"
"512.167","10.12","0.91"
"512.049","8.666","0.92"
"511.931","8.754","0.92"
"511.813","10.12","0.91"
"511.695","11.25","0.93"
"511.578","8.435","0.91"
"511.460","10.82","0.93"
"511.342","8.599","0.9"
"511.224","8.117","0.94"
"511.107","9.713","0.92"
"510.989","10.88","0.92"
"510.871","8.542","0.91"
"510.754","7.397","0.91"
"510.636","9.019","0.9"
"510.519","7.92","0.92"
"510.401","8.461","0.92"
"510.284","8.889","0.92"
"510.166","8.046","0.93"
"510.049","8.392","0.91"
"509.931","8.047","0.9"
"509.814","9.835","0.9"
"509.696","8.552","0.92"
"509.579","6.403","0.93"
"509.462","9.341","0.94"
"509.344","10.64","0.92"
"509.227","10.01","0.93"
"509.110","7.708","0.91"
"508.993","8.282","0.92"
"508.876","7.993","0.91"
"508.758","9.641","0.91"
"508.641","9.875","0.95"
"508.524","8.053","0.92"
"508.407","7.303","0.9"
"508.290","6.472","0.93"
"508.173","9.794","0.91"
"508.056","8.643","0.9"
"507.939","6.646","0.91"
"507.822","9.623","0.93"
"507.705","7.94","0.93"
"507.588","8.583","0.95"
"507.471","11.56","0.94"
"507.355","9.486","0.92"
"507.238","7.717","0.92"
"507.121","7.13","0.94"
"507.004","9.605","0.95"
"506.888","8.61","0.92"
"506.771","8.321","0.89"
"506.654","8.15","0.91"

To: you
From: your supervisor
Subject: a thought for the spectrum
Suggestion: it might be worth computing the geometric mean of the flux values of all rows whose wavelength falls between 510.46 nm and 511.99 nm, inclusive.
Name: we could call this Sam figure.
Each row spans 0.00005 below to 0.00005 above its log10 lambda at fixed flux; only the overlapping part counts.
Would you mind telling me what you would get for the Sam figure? 9.12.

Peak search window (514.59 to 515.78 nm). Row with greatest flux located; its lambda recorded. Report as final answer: 515.717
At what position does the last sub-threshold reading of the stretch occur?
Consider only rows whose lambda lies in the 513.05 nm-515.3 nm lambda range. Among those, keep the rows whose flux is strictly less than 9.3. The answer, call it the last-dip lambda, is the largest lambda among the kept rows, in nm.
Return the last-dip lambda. 515.242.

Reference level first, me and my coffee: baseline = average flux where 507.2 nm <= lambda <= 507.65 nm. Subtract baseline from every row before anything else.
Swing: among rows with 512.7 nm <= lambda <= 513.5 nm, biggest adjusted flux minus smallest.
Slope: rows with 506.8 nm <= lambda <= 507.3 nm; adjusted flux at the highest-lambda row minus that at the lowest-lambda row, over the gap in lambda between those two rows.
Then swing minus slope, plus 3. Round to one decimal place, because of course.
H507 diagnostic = 9.0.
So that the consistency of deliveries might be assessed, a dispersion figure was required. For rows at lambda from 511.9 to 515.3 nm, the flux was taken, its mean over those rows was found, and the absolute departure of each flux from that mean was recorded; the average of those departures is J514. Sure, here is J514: 0.90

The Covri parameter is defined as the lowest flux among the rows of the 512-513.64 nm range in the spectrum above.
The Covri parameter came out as 6.476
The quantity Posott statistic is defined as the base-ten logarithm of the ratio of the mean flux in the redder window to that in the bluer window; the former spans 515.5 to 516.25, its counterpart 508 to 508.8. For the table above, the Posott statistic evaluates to 0.11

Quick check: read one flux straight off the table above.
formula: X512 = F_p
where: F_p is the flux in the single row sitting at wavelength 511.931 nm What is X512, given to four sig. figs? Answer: 8.754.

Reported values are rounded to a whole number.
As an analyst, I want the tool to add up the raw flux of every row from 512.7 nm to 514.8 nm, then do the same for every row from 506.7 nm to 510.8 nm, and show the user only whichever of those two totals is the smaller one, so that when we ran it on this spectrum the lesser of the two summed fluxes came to 165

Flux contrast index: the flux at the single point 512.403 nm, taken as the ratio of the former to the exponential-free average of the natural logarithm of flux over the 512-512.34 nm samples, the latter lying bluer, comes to 3.2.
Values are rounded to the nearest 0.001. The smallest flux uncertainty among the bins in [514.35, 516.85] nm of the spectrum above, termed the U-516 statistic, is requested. 0.800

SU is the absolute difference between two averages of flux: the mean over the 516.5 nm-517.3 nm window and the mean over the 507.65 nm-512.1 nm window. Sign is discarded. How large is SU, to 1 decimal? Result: 2.5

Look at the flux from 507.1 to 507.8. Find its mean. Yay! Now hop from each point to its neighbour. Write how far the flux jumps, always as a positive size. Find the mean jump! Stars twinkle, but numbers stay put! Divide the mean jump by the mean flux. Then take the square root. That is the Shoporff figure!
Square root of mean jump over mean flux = 0.43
